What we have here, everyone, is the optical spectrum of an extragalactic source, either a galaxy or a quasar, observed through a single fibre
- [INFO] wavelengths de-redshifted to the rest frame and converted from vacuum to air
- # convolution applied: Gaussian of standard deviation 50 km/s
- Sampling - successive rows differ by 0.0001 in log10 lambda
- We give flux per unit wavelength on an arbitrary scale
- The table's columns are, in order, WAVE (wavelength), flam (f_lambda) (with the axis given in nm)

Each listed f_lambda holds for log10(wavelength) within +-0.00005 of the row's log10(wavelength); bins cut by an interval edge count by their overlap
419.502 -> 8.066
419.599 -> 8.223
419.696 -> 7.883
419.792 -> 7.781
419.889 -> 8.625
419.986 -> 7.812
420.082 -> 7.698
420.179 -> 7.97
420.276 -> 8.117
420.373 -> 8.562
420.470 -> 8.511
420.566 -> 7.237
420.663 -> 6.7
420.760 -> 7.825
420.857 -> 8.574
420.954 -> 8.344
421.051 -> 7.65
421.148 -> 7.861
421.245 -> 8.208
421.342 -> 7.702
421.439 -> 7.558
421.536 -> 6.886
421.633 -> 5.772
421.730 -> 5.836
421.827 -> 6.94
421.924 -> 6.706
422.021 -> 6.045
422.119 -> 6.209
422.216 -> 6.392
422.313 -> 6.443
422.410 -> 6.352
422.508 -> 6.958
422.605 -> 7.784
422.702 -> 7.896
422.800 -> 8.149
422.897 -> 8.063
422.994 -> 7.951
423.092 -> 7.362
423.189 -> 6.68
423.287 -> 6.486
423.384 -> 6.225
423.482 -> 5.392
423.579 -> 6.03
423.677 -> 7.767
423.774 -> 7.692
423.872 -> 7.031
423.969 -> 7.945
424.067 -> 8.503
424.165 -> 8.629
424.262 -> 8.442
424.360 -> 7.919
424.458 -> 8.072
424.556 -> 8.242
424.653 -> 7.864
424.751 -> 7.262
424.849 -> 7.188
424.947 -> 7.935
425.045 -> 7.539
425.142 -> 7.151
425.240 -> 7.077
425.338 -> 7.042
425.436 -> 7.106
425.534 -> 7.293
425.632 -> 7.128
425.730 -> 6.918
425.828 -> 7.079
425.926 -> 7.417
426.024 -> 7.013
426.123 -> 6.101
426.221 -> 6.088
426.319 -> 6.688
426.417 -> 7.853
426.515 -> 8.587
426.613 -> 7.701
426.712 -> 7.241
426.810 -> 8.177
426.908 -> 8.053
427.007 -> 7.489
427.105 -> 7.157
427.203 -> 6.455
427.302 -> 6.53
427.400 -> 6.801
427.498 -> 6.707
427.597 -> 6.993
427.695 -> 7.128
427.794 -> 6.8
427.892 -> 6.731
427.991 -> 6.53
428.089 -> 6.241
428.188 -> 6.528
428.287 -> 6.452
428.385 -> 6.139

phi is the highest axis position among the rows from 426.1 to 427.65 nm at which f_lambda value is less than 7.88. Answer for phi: 427.597 nm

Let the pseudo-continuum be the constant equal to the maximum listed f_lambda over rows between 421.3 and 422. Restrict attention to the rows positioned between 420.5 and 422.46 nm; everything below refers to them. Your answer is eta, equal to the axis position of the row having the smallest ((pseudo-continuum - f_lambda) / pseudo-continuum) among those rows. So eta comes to 420.857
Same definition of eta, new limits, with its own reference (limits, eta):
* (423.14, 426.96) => 424.165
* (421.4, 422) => 421.439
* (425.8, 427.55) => 426.515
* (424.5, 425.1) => 424.556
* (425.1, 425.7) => 425.534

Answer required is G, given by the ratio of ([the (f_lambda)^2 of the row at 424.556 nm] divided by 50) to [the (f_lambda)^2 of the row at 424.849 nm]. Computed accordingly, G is 0.026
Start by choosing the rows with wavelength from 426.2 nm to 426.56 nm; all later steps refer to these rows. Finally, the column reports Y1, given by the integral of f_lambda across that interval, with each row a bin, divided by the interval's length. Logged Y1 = 7.4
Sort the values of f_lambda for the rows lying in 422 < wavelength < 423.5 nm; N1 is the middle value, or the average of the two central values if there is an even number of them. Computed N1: 6.58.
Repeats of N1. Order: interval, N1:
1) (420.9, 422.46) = 6.80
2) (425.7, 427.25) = 7.20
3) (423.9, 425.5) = 7.89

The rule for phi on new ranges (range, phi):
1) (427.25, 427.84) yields 427.794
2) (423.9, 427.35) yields 427.302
